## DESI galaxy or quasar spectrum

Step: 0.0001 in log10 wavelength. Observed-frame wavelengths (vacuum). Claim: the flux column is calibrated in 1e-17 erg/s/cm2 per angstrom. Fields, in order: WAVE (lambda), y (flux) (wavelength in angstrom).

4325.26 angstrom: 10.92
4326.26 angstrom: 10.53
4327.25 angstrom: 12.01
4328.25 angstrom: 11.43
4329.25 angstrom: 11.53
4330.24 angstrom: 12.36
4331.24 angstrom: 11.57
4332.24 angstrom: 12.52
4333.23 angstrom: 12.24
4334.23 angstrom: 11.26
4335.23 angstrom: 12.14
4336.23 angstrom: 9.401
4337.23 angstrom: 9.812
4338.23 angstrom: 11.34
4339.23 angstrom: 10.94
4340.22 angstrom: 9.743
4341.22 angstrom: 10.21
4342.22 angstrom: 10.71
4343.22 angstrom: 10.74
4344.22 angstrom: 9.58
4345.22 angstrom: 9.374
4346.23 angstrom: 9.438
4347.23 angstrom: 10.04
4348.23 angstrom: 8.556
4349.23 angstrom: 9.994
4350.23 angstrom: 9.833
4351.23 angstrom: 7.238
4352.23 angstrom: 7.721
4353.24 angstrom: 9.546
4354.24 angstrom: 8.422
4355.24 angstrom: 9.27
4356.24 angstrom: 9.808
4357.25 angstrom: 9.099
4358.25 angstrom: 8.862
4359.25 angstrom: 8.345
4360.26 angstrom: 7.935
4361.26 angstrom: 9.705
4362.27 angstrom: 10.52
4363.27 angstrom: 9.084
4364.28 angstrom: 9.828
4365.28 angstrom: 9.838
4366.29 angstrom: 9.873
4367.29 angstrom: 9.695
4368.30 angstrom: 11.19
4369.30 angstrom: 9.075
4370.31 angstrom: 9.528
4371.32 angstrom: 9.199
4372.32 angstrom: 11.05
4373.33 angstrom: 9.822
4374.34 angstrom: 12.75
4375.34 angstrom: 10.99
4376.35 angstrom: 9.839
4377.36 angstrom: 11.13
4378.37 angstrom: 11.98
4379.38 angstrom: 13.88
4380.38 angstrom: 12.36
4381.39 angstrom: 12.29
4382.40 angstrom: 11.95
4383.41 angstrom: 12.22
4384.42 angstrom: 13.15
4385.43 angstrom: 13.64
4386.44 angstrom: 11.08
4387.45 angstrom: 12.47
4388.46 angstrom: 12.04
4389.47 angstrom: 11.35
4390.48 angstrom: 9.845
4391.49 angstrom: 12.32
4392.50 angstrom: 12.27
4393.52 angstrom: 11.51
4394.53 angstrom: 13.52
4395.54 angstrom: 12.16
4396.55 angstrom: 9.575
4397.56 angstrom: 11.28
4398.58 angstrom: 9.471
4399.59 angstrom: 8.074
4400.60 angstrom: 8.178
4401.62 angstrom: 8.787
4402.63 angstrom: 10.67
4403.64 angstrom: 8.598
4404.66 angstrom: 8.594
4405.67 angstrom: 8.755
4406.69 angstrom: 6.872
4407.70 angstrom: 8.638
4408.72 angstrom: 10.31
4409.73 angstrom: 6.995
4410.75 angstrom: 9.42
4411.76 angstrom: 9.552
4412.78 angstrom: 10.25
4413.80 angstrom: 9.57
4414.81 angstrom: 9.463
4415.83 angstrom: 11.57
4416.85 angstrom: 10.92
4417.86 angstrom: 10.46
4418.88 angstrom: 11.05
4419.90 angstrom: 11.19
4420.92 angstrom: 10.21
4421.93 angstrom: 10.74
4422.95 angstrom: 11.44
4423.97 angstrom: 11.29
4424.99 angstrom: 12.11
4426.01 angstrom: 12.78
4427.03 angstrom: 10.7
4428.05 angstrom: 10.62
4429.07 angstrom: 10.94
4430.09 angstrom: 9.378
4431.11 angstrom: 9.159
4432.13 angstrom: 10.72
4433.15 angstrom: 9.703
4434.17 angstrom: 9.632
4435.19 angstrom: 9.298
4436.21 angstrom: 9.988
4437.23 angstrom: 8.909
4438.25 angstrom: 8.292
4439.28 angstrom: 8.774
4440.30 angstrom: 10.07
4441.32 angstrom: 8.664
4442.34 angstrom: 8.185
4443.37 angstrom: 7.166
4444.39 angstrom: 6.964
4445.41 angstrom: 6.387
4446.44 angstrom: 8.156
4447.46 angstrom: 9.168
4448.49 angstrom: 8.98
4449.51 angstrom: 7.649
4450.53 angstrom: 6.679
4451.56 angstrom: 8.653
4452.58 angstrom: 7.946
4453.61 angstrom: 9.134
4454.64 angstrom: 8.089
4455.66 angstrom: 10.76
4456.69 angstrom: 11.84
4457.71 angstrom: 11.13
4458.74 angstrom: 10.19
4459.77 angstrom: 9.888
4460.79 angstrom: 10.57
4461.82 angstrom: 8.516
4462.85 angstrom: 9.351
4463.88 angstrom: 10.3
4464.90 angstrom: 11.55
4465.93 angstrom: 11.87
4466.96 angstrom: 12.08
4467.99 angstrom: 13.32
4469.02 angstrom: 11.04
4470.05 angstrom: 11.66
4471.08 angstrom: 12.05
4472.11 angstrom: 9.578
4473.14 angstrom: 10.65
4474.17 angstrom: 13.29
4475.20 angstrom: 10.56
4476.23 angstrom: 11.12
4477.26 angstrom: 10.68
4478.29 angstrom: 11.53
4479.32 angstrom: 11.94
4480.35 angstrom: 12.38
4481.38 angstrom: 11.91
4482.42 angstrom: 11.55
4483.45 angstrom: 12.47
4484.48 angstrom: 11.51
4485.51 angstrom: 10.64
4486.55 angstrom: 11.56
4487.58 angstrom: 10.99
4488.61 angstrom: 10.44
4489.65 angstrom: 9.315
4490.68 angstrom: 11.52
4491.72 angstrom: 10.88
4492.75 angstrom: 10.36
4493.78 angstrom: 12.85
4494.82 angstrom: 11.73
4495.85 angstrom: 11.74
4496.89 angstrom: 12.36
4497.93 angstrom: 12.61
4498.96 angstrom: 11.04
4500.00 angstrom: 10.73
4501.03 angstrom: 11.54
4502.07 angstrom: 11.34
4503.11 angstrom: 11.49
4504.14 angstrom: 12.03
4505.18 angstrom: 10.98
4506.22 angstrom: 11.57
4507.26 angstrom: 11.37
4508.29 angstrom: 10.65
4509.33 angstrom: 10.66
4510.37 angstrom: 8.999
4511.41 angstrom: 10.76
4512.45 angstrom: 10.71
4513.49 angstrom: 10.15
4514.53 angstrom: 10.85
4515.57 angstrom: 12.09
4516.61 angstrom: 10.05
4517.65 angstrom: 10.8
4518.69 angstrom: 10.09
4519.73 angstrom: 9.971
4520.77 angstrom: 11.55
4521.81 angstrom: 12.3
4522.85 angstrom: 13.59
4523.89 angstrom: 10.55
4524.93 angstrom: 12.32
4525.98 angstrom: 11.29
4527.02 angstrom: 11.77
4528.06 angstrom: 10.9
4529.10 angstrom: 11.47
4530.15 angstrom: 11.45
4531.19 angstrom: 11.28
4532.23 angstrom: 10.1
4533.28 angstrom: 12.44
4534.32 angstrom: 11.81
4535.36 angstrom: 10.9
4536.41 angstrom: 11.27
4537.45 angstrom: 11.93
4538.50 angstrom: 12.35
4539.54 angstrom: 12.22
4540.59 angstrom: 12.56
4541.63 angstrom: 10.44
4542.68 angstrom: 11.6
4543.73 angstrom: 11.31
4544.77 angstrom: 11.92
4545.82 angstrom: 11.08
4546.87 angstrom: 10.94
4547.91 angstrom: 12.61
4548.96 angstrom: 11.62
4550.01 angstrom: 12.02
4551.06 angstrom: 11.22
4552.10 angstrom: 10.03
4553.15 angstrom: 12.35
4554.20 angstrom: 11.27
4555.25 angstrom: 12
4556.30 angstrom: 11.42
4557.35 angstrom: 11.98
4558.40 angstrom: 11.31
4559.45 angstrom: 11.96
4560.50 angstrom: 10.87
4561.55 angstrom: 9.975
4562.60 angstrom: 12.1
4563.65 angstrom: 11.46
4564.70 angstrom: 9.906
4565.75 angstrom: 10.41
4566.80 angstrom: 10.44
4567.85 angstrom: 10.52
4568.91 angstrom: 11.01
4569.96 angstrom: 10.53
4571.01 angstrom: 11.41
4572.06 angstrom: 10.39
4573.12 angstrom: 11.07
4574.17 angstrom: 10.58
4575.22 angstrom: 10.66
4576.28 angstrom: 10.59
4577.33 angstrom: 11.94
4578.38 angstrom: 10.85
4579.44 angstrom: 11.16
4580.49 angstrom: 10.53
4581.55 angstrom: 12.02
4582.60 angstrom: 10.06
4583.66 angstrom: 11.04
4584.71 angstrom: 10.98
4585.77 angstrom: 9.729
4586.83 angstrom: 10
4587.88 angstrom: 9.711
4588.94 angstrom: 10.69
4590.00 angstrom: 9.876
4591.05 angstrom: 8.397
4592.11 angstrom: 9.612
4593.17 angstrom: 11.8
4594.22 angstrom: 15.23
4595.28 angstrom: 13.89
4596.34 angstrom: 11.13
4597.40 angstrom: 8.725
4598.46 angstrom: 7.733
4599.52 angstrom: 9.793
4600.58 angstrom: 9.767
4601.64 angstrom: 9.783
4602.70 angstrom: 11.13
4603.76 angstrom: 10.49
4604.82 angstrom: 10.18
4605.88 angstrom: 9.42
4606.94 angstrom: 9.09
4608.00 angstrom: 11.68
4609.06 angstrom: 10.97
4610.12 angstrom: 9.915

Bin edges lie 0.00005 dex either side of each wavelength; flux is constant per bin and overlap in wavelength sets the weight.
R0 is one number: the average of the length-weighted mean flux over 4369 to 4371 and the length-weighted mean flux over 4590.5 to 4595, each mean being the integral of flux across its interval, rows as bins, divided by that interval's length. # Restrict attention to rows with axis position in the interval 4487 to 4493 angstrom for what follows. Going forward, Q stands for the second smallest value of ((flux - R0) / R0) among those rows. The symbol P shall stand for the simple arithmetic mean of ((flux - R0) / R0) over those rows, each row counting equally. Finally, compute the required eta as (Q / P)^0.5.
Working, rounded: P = 0.02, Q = 0.00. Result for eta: 0.2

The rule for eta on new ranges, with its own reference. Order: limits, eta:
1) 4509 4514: 1.5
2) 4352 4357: 1.2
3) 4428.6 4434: 1.6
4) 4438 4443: 1.2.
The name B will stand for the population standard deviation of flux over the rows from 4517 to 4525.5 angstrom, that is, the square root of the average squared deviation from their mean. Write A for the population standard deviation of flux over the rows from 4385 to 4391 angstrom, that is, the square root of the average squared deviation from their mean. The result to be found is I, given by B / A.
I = 1.00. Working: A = 1.18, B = 1.2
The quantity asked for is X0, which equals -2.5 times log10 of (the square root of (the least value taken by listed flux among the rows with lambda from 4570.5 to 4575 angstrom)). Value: -1.27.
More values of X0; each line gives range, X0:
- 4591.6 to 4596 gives -1.23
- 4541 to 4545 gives -1.27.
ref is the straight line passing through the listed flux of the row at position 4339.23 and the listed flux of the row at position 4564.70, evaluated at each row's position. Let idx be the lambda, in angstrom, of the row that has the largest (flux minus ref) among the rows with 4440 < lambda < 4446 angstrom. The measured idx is 4440.30 angstrom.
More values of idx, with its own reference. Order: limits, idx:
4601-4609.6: 4608.00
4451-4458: 4456.69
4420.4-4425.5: 4424.99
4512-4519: 4515.57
